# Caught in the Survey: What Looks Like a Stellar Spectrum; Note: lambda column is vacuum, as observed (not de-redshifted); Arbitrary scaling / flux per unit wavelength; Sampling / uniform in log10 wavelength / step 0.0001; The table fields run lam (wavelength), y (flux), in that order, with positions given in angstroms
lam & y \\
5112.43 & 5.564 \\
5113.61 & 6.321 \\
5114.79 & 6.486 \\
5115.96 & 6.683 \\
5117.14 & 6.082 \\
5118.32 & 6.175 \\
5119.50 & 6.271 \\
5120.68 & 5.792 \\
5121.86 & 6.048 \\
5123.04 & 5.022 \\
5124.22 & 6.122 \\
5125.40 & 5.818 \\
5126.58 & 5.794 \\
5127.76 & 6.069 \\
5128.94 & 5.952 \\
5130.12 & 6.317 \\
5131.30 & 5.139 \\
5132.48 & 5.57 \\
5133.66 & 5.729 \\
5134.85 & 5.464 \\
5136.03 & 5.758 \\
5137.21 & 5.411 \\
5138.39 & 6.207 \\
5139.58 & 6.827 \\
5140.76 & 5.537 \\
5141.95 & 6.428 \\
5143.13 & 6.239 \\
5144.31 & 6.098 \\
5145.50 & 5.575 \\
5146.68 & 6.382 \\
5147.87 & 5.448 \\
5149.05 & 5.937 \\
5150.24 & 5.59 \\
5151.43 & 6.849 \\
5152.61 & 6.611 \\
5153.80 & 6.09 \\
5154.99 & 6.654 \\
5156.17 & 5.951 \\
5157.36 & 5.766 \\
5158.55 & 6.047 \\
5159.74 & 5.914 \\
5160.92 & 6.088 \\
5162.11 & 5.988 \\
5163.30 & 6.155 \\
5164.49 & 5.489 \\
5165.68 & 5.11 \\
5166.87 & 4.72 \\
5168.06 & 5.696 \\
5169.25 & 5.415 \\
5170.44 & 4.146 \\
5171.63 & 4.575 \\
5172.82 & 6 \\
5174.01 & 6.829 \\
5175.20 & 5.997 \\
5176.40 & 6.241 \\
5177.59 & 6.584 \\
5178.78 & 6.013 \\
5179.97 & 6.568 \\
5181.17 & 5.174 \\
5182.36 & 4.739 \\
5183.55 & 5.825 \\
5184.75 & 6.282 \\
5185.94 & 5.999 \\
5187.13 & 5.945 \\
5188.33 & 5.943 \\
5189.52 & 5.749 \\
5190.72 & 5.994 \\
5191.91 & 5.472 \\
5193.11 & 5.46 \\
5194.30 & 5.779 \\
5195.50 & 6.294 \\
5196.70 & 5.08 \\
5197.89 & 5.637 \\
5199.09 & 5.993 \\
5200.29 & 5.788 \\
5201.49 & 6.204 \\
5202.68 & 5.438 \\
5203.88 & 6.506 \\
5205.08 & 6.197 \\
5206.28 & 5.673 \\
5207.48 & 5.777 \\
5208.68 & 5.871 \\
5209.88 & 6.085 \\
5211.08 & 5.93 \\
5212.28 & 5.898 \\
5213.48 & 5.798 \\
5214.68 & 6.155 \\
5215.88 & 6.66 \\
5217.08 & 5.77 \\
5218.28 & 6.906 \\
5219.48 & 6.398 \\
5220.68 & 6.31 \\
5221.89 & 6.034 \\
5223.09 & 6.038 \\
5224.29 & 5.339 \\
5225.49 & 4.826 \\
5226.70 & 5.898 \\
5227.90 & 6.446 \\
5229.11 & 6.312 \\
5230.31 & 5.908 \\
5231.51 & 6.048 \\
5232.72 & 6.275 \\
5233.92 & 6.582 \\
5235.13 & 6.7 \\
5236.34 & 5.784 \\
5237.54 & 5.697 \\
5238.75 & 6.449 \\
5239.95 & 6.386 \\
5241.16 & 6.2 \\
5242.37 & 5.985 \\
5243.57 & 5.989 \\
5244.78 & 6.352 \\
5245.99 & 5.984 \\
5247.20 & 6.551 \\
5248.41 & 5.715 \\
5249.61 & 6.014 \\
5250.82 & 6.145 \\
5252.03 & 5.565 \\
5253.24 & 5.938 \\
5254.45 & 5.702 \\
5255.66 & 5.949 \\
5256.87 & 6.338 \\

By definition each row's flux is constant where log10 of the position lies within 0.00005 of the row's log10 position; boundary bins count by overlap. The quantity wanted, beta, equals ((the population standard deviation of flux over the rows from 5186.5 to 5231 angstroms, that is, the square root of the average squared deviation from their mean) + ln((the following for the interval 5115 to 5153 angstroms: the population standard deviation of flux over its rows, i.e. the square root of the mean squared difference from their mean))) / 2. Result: -0.19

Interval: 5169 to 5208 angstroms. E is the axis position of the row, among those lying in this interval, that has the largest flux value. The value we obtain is 5174.01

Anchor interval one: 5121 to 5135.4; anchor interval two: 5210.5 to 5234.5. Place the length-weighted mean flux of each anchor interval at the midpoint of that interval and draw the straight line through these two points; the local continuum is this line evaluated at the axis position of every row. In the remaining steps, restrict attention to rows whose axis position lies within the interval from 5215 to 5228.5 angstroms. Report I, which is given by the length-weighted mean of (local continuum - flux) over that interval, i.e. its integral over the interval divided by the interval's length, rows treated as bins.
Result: 0.02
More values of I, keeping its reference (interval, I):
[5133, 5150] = -0.12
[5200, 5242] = 0.01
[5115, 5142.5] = -0.17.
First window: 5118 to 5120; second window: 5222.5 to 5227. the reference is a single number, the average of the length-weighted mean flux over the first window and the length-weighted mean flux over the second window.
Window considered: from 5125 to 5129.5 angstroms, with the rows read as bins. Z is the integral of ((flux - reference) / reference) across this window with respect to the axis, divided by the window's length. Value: 0.01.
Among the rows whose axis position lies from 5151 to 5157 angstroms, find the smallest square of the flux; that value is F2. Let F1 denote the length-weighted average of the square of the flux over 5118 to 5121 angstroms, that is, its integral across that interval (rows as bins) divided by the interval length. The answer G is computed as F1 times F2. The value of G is 1317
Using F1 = 37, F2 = 35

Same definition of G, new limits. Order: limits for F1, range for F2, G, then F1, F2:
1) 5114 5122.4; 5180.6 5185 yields 871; 39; 22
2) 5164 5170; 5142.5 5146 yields 862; 28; 31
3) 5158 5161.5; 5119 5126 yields 914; 36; 25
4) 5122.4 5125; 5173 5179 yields 1137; 32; 36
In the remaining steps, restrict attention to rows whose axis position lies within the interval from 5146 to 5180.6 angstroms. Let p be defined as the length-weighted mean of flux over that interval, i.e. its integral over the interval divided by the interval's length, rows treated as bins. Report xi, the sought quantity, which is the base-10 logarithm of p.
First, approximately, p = 5.89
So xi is 0.770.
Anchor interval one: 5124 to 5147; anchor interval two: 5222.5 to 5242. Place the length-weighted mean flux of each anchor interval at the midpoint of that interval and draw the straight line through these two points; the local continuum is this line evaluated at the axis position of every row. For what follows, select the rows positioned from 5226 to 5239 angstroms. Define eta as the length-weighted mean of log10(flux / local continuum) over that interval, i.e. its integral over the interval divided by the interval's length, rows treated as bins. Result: 0.008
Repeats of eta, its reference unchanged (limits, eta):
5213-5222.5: 0.015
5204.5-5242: 0.001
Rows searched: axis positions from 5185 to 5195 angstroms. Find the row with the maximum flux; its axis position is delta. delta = 5185.94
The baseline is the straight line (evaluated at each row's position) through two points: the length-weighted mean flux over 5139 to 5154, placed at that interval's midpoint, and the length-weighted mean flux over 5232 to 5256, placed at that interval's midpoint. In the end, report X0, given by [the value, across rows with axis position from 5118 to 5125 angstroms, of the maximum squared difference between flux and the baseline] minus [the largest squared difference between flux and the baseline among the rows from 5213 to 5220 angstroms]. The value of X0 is 0.6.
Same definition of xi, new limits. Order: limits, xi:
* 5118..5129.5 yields 0.771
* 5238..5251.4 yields 0.789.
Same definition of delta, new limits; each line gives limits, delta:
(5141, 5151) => 5141.95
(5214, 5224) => 5218.28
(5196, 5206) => 5203.88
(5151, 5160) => 5151.43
